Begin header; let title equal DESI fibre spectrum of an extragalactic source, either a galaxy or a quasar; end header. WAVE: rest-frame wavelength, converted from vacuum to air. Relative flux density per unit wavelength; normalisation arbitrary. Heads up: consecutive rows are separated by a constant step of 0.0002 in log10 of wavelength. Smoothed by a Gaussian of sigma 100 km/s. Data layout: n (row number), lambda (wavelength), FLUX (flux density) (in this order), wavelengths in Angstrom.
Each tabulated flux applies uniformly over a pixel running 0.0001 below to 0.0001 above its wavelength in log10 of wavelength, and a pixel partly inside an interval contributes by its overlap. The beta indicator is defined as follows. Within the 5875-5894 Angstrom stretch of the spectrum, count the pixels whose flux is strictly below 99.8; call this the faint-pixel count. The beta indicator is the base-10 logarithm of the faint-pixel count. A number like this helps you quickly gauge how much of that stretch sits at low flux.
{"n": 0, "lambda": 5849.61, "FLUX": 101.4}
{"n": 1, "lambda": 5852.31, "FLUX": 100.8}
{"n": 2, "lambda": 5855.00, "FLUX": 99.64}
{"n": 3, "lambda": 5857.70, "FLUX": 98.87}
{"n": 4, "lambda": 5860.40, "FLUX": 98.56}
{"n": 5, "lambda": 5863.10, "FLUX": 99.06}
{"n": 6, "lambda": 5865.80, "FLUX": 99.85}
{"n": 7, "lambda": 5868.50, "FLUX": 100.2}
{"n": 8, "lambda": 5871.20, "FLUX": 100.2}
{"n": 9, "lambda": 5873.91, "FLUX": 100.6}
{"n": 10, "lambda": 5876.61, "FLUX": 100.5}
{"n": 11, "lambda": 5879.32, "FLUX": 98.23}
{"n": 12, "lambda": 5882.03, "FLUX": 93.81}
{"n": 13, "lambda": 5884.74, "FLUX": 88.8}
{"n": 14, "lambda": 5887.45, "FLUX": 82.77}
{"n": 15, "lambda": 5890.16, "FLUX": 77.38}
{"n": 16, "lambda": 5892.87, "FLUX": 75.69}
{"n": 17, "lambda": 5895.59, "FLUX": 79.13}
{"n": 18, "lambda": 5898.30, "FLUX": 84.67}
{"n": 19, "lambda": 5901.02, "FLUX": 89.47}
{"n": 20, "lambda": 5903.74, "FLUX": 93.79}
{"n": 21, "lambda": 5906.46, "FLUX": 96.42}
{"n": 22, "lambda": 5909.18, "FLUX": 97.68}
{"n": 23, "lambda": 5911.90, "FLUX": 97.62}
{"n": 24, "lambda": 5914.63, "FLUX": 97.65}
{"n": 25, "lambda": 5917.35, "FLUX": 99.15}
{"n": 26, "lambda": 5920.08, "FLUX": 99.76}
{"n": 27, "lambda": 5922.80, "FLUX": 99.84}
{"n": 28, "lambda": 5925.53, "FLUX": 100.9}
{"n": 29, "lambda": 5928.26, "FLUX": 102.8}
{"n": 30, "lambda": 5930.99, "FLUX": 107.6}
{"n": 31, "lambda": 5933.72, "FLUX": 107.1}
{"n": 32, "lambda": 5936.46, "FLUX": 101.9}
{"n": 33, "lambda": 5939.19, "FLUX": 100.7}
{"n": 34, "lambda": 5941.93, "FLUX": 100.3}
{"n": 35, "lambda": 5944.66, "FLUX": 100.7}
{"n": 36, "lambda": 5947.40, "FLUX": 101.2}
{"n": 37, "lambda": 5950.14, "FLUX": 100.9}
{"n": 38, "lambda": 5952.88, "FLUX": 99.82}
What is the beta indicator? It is 0.78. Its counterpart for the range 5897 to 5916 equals 0.85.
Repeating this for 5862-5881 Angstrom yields 0.30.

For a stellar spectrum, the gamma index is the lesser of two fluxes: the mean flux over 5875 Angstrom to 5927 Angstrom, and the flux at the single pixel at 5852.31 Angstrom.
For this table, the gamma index 92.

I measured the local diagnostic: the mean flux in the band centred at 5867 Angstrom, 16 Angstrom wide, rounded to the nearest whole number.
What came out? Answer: 100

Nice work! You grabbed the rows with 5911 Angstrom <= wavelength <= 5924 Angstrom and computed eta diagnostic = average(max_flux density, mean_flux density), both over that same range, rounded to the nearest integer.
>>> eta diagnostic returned 99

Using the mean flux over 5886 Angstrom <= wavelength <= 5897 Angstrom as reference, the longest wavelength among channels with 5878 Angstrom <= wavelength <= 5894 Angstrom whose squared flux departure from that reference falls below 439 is 5892.87 Angstrom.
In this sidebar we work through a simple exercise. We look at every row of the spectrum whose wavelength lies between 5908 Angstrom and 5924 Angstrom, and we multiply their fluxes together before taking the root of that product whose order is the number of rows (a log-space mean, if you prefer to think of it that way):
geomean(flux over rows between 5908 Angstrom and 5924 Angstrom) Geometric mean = 99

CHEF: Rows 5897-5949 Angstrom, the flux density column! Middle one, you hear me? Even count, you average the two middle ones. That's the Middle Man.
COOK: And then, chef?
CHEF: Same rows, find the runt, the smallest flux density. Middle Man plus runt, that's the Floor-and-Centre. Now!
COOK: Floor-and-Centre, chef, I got 185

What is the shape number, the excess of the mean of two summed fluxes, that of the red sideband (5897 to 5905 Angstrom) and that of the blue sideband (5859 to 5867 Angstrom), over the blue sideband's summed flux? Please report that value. -15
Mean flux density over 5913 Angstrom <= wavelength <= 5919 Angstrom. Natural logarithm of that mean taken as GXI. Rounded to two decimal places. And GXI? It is 4.59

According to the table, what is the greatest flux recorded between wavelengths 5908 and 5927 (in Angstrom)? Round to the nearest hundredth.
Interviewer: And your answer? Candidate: 100.90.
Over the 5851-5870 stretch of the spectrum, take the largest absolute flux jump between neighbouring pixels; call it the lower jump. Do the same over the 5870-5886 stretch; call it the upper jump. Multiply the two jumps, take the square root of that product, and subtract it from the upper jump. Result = 2.6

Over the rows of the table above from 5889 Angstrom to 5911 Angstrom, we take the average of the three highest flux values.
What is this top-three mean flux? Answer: 96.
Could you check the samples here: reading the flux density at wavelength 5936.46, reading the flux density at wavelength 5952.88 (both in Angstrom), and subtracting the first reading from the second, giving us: -2.1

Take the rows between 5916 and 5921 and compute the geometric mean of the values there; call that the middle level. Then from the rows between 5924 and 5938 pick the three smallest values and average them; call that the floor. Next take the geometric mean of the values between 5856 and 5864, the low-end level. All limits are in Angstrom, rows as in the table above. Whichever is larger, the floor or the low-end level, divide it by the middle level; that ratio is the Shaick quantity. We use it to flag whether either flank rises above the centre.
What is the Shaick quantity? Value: 1.024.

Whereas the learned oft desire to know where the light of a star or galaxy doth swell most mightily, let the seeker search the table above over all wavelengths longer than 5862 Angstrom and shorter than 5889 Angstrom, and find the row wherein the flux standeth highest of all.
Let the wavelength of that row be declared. 5873.91 Angstrom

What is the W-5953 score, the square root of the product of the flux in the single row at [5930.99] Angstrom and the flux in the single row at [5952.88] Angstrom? 104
